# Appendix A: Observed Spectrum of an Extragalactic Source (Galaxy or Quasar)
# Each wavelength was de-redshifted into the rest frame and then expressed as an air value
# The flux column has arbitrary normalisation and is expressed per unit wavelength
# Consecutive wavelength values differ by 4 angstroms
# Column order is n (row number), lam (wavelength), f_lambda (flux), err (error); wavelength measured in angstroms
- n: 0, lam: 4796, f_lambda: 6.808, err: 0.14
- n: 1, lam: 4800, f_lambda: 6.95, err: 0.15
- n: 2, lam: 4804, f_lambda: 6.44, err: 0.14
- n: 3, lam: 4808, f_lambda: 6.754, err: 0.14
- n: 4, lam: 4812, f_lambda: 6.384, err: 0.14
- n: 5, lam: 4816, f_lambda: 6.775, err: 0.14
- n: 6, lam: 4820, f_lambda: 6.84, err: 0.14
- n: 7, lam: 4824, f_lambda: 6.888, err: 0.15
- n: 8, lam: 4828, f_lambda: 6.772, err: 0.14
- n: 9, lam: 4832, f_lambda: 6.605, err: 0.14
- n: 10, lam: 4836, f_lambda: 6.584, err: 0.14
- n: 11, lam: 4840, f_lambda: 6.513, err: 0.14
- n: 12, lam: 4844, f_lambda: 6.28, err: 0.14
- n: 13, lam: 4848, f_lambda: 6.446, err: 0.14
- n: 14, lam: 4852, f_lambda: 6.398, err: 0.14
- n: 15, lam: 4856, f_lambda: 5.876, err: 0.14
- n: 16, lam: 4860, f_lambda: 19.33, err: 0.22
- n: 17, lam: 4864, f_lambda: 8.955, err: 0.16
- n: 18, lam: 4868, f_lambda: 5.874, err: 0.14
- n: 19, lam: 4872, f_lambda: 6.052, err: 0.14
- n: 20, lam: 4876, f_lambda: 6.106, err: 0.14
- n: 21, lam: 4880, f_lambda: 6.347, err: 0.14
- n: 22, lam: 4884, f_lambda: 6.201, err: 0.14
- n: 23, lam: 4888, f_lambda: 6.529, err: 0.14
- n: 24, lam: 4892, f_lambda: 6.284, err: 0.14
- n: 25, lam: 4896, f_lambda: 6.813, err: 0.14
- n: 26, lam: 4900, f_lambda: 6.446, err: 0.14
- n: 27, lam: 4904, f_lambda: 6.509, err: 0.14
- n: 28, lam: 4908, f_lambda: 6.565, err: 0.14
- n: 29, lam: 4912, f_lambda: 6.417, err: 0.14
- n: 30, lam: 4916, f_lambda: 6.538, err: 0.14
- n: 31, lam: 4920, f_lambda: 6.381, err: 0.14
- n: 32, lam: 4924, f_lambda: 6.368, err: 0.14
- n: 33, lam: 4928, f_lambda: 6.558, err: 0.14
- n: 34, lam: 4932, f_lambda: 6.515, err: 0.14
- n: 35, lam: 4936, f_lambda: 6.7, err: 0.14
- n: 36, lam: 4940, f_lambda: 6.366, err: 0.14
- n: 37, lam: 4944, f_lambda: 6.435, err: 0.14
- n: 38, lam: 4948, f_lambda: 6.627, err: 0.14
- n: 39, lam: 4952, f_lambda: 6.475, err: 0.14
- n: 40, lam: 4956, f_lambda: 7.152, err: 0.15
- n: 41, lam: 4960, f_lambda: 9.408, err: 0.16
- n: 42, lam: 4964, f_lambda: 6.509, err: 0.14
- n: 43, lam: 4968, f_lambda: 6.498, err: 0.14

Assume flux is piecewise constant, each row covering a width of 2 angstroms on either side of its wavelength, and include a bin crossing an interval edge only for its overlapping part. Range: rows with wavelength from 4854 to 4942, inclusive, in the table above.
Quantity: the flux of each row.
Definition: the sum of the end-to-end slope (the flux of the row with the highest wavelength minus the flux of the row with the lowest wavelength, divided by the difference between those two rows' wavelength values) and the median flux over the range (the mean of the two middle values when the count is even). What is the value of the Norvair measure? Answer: 6.44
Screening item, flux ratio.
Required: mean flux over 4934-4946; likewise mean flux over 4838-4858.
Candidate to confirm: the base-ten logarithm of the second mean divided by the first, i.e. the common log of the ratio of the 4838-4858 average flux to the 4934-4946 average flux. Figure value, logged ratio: -0.01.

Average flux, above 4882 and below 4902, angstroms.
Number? 6.45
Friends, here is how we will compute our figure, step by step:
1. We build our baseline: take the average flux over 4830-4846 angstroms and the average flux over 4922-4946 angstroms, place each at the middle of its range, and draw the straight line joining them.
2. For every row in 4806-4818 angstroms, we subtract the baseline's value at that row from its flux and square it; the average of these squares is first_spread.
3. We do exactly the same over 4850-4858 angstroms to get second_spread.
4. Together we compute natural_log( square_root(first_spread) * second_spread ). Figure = -3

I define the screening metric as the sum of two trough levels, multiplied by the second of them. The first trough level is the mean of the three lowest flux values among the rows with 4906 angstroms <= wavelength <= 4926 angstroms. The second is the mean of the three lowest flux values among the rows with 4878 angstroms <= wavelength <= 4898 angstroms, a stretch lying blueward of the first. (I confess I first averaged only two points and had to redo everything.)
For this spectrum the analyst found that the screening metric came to 80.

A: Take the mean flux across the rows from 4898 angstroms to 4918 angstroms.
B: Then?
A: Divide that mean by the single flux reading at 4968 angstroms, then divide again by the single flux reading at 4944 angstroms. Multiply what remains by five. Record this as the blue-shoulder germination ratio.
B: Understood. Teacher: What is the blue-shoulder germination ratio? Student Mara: 0.78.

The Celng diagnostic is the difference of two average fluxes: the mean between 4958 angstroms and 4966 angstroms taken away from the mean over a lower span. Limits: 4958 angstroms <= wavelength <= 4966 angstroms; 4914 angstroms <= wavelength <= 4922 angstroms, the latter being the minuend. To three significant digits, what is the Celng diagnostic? -1.50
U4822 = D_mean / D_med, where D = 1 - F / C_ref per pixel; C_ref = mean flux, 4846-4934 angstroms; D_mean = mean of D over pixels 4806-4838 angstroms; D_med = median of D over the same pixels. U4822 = 1.2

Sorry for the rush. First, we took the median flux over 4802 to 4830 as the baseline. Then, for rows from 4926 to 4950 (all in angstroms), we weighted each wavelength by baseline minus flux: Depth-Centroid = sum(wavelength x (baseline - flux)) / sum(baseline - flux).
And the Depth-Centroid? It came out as 4938.3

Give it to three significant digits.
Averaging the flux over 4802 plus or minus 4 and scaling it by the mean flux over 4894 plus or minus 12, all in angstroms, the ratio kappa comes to 1.04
